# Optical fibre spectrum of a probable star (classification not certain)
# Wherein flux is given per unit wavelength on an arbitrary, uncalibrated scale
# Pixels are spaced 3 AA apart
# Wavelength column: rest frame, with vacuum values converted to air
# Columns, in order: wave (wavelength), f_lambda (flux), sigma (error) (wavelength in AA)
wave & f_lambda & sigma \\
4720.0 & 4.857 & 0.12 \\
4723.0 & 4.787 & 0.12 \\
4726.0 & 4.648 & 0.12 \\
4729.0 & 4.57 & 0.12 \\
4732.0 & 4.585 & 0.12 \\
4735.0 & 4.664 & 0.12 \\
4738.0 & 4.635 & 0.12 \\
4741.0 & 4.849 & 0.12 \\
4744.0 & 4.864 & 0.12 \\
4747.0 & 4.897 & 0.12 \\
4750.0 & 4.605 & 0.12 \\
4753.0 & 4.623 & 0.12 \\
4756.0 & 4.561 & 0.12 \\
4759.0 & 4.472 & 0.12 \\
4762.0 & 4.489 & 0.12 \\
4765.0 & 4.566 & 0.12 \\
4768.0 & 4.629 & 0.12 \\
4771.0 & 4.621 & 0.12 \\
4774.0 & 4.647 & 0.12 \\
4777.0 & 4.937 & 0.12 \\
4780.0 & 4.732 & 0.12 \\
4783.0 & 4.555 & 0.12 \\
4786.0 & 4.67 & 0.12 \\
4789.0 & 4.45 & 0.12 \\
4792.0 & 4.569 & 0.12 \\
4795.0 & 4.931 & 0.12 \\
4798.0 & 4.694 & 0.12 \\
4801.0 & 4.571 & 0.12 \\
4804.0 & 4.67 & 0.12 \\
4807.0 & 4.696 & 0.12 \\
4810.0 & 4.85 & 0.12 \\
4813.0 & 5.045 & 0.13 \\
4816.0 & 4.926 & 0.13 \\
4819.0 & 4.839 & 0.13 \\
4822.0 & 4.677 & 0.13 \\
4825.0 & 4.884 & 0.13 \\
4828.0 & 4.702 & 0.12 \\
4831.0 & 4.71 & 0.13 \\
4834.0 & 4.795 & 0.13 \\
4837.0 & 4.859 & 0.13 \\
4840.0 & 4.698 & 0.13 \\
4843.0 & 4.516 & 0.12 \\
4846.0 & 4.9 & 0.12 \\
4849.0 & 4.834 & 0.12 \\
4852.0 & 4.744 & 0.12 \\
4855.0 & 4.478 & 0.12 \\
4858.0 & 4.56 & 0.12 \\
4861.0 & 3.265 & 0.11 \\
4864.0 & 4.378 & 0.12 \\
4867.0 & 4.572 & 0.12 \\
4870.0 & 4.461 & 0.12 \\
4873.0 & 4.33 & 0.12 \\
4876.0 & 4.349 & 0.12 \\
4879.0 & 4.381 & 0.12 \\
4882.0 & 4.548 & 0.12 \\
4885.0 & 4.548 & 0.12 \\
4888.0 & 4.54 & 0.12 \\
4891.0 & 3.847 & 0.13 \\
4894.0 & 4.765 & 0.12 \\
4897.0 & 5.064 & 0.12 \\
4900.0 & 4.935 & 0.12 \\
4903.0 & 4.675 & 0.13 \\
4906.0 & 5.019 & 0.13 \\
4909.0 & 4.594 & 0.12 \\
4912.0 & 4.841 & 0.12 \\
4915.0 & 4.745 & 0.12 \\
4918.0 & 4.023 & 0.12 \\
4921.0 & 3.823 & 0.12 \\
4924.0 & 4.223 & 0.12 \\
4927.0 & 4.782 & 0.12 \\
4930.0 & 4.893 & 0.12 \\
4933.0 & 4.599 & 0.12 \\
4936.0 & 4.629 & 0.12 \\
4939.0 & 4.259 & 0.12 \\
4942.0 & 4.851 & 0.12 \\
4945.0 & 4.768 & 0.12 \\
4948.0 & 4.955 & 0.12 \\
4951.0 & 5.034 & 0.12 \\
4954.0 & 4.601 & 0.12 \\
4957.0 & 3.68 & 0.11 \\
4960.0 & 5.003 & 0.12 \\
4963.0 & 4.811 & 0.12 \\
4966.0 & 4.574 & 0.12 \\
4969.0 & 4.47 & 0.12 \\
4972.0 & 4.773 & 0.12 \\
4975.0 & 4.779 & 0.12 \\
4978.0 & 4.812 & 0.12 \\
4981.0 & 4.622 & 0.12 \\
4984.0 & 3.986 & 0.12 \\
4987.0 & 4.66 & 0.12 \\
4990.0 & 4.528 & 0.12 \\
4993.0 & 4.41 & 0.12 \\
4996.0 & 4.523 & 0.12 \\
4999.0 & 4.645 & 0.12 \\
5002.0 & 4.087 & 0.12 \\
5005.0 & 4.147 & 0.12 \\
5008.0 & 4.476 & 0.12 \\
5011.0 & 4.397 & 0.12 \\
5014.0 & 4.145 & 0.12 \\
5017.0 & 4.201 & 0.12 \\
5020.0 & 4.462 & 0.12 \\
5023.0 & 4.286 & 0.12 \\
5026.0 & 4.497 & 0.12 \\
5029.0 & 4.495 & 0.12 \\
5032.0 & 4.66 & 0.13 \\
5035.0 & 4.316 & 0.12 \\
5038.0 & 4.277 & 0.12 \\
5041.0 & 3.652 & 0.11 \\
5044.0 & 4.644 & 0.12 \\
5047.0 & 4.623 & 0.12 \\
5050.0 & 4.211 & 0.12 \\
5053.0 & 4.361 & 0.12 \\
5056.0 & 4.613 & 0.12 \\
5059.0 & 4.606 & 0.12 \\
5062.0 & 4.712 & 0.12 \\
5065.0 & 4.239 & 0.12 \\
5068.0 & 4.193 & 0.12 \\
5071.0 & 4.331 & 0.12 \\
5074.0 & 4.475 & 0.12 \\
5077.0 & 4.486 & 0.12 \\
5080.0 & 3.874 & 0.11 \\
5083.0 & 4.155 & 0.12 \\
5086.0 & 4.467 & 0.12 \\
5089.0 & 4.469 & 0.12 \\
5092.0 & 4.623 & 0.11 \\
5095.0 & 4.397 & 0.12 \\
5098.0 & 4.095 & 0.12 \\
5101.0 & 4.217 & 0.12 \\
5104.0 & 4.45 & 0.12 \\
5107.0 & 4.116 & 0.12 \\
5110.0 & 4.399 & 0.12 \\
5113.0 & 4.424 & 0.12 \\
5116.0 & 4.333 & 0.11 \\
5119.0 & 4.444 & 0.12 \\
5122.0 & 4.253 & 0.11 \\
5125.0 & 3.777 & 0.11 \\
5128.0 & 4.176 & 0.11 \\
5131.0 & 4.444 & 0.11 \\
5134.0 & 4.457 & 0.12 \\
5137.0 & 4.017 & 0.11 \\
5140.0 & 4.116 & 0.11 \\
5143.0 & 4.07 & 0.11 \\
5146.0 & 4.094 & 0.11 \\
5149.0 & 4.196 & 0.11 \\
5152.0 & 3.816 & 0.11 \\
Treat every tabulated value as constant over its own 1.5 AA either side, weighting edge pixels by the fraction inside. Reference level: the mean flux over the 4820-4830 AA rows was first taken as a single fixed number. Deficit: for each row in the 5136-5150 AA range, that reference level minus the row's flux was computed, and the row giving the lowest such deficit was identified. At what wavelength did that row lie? 5149.0 AA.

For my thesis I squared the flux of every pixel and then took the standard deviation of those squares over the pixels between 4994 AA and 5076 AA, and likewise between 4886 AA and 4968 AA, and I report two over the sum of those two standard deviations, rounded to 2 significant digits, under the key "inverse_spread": 0.37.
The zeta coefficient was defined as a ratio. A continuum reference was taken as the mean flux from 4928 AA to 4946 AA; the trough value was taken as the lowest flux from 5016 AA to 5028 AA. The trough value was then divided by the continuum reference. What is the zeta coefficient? 0.90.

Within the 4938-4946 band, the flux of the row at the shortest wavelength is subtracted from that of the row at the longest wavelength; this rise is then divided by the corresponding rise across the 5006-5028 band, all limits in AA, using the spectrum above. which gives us 24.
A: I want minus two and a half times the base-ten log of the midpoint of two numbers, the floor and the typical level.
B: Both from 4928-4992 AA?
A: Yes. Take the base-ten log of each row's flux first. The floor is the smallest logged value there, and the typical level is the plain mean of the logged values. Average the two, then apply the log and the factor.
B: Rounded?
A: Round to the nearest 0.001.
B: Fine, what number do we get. 0.527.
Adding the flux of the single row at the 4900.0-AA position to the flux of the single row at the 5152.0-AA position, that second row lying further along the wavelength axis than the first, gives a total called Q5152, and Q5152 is 8.75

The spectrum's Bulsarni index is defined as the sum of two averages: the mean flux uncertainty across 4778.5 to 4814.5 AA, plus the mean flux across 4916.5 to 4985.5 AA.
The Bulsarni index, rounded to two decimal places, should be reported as 4.68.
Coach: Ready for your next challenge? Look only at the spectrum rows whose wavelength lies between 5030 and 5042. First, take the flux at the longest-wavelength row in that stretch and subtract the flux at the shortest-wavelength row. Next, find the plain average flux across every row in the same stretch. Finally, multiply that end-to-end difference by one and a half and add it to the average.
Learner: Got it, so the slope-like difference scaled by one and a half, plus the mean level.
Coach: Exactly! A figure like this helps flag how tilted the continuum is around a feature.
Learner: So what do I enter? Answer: 2.7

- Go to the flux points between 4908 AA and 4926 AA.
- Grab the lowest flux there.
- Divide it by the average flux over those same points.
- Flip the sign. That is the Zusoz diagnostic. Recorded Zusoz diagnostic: -0.87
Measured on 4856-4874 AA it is -0.77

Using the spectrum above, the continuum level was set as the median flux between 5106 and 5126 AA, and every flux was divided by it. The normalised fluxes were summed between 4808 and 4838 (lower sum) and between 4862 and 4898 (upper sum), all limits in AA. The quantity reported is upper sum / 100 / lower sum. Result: 0.011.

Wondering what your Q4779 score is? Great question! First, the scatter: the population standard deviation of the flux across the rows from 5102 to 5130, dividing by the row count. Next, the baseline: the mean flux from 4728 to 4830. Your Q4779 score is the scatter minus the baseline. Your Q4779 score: -4.49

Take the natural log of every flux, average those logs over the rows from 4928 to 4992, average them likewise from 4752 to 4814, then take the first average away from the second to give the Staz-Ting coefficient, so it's 0.009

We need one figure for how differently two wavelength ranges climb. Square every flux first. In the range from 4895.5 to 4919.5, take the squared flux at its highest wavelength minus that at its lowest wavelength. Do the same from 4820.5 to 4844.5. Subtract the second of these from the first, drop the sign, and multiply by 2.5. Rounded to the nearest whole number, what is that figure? 20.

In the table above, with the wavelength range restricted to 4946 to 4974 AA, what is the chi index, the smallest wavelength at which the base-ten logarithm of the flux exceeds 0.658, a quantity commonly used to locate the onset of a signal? 4948.0 AA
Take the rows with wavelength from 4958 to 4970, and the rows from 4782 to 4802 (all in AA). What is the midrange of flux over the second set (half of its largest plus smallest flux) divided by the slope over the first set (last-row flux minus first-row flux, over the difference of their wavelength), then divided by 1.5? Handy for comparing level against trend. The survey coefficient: -53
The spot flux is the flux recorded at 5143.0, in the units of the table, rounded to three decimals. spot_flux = 4.070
